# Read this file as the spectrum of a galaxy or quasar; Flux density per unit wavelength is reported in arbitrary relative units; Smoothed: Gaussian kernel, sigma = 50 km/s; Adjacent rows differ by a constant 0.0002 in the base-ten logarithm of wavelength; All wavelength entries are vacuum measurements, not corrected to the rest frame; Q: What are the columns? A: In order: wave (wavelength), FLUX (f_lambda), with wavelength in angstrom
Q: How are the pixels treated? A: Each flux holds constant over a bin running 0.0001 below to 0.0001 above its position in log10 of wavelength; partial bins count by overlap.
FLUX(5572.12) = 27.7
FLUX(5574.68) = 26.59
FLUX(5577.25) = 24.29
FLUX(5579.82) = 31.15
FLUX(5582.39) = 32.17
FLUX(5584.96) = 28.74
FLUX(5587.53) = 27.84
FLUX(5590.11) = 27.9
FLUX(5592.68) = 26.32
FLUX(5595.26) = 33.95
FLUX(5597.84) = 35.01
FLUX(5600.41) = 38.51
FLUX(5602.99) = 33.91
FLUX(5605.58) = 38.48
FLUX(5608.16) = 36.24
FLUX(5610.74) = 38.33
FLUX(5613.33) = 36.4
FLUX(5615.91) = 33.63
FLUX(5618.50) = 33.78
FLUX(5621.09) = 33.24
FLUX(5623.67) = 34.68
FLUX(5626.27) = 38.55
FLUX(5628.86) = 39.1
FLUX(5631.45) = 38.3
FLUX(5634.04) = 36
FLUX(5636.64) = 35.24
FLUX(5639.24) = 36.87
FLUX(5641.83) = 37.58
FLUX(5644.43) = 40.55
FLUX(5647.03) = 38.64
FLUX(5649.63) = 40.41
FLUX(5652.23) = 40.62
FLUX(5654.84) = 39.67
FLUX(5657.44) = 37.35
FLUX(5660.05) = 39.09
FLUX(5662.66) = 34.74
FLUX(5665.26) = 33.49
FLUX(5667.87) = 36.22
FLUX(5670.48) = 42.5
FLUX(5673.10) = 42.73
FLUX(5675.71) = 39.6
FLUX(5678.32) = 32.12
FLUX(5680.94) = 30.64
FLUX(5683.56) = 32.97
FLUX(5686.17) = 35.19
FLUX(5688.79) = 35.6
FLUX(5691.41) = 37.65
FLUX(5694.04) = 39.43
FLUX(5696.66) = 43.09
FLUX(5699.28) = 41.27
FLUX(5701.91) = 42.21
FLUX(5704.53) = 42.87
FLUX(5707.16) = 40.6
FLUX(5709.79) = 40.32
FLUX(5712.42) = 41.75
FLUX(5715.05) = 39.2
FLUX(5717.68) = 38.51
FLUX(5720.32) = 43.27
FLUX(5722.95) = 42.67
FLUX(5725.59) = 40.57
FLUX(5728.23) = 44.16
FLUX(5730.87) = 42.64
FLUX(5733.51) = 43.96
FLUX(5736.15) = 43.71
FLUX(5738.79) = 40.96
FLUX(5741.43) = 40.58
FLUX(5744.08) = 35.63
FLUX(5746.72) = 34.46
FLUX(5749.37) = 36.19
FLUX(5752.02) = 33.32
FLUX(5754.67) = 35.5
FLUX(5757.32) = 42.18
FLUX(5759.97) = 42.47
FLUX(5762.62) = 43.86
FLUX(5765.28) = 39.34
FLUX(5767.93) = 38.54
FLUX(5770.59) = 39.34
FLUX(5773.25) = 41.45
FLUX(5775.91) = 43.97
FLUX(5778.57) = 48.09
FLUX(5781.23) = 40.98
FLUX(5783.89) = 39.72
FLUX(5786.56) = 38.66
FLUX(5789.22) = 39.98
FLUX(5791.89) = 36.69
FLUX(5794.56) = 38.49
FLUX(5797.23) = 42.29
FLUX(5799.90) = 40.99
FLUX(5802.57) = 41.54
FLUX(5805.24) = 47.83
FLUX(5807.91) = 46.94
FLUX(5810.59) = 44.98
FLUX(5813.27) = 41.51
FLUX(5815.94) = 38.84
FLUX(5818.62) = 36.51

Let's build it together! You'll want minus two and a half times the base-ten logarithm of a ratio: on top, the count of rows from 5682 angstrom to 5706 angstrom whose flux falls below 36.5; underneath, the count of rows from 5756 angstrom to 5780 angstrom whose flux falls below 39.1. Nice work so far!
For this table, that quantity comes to -1.2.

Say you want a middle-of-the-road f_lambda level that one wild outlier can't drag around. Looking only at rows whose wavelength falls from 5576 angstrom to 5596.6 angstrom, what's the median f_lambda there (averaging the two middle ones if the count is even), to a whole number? 28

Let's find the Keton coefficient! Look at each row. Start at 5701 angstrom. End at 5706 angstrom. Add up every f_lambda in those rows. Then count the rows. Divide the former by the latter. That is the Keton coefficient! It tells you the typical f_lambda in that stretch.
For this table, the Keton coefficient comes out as 43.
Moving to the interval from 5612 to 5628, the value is 35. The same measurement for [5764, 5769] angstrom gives 39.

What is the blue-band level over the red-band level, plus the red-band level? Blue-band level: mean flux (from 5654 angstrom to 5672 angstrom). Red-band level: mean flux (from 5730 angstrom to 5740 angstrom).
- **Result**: 44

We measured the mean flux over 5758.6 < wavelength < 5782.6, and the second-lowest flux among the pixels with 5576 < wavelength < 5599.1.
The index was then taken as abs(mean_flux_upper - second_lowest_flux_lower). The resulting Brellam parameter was 16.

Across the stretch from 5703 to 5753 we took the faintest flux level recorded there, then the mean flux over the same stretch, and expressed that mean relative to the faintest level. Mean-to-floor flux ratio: 1.21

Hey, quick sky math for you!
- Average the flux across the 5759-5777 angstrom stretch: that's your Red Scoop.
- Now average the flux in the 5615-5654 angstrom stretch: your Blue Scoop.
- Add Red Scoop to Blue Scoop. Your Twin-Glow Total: 78.4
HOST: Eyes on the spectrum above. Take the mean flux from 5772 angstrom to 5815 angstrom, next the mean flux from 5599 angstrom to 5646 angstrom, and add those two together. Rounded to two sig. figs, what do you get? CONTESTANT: 79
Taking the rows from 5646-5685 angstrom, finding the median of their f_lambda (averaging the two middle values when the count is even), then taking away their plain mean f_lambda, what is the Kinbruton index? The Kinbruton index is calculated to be 1.3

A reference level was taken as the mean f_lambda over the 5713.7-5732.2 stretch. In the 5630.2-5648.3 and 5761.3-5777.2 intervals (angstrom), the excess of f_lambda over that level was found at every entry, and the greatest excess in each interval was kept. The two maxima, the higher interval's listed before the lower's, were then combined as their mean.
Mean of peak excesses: 0.7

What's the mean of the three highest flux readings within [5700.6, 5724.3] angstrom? 42.9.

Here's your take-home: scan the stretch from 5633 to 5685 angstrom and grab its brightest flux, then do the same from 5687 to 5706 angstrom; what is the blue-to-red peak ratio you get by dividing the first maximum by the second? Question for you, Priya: 0.99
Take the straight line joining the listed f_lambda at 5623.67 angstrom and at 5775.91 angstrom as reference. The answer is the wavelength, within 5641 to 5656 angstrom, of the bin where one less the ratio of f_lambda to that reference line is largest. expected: 5641.83 angstrom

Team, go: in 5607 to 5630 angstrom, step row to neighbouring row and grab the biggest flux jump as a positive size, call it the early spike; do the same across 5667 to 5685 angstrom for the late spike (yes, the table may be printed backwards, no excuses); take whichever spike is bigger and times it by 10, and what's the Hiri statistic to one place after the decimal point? 74.8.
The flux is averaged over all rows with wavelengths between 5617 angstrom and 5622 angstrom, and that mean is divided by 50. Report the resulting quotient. 0.67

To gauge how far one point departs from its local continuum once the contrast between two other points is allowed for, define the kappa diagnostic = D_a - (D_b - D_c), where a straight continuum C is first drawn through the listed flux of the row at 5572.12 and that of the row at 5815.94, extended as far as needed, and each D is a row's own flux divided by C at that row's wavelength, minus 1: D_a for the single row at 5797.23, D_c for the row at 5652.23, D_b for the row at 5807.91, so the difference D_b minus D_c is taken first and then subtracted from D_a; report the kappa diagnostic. 0.19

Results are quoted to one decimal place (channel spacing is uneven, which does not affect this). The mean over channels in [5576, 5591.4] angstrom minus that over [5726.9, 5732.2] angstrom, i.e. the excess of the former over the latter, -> -14.7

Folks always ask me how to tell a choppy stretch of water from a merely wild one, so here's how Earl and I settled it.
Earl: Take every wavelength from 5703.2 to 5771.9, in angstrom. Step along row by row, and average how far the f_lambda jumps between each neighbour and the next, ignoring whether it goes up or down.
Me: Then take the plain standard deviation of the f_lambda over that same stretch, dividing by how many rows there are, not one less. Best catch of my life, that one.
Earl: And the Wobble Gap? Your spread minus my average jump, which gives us 1.0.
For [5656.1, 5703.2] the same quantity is 1.2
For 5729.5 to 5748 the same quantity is 1.7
